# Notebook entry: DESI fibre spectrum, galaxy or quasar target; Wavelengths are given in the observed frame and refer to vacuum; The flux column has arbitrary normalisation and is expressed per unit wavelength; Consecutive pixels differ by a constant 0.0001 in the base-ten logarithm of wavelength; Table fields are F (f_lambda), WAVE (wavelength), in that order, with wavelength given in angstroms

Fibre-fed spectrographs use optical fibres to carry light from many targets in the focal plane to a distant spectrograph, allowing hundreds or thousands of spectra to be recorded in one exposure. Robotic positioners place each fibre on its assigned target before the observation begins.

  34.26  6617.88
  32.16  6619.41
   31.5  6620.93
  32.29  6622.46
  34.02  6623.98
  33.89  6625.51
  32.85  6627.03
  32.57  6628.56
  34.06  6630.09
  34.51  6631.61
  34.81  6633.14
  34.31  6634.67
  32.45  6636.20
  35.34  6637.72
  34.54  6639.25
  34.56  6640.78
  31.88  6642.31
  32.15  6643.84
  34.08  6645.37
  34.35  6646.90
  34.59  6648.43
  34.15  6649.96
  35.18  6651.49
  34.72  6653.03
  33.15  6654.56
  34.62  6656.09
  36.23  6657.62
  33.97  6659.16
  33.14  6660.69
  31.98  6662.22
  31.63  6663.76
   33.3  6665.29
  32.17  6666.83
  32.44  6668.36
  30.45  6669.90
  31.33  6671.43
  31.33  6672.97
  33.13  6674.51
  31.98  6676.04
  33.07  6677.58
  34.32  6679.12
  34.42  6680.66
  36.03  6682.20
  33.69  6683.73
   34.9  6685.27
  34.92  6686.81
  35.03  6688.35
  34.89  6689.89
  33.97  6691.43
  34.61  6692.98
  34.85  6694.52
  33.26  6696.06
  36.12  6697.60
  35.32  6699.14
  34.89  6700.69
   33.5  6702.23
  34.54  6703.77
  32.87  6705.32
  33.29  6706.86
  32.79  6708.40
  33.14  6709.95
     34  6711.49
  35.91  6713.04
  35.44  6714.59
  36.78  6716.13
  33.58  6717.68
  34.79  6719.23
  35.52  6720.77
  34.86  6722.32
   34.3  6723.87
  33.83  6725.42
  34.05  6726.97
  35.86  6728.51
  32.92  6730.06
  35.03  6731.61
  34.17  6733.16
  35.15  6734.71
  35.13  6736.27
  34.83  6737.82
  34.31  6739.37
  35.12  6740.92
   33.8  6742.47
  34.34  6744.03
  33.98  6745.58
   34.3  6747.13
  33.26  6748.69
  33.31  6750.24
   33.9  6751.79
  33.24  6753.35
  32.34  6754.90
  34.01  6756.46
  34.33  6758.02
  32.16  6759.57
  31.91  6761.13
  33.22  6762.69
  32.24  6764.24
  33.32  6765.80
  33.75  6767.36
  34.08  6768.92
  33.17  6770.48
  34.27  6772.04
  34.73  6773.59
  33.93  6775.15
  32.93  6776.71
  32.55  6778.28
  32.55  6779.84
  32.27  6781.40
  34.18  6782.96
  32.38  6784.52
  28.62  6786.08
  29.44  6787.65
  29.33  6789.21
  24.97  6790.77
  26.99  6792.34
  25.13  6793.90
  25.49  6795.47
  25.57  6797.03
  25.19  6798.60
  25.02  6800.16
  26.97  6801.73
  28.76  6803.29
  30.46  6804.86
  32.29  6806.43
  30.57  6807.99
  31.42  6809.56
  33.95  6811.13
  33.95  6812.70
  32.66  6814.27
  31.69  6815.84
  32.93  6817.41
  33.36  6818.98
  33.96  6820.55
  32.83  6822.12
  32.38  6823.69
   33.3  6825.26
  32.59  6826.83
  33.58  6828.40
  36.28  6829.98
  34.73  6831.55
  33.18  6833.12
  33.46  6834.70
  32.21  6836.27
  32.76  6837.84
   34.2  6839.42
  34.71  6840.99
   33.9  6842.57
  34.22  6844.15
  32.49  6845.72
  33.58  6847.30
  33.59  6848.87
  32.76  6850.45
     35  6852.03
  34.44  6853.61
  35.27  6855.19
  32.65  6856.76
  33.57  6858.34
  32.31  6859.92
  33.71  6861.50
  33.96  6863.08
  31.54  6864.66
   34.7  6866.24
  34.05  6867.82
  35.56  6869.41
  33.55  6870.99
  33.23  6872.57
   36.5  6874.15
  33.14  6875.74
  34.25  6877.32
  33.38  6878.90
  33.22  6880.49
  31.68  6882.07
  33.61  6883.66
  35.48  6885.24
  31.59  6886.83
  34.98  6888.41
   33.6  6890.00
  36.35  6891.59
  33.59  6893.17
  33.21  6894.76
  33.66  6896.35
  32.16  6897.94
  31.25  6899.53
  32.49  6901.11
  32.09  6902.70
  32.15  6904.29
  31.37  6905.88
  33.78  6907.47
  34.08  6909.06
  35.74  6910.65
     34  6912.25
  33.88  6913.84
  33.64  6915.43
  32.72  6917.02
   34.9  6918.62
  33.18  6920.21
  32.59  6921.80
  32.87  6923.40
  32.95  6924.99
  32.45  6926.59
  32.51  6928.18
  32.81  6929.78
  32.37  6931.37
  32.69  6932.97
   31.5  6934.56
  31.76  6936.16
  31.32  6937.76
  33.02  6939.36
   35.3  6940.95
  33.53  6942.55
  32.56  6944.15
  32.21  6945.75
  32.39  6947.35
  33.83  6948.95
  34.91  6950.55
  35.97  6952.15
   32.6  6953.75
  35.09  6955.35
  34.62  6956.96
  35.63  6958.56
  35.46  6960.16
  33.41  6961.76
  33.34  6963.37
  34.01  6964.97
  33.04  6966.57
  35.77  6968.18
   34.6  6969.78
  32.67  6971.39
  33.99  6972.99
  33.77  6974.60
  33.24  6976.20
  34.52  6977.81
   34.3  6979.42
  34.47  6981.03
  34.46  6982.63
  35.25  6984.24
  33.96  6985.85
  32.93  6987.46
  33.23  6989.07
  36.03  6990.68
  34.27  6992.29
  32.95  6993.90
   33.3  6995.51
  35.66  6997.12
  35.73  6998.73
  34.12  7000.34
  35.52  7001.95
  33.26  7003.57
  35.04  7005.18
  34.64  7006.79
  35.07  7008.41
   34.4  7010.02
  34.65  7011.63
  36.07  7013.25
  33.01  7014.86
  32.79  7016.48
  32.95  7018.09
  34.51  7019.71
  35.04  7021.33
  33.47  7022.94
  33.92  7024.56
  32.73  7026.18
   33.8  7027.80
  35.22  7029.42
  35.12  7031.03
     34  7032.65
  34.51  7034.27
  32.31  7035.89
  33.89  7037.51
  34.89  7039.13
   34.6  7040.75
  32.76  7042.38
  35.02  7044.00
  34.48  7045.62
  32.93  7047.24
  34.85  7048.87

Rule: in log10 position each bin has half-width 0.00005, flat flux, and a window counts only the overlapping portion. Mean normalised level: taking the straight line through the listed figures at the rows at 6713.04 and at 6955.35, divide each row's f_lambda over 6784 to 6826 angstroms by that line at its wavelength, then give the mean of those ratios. 0.84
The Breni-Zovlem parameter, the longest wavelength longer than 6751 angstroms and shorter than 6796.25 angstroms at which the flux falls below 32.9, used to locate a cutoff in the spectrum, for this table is 6795.47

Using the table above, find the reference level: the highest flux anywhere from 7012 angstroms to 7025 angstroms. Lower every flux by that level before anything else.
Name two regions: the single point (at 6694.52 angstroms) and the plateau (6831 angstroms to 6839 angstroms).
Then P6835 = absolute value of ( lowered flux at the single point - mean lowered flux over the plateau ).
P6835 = 1.6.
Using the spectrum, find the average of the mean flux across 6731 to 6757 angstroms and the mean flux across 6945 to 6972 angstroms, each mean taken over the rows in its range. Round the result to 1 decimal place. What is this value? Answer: 34.1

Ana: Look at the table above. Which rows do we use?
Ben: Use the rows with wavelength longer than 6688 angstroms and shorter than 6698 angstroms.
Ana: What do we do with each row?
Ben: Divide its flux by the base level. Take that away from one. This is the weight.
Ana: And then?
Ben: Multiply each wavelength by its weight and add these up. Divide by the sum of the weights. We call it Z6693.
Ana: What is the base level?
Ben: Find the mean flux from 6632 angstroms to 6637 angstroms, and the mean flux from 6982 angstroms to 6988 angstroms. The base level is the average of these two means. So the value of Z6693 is 6693.3 angstroms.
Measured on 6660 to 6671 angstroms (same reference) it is 6666.1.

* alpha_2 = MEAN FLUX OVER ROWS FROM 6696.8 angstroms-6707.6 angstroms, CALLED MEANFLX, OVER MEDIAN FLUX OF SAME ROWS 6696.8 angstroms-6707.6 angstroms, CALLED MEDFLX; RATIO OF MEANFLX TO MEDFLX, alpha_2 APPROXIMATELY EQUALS 0.99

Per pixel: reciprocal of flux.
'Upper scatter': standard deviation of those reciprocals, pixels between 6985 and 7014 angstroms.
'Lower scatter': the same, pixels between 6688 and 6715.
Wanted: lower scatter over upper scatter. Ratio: 0.98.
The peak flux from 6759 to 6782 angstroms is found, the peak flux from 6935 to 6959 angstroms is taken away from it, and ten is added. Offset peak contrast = 8.8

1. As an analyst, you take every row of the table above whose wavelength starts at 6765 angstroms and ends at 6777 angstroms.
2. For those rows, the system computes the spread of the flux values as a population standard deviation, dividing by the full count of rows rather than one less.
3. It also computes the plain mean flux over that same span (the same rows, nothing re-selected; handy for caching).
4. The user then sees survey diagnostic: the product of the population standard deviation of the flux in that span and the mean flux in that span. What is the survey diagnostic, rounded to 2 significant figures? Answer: 19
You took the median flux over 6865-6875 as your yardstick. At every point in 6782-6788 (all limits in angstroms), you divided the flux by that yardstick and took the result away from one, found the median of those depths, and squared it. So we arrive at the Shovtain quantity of 0.0102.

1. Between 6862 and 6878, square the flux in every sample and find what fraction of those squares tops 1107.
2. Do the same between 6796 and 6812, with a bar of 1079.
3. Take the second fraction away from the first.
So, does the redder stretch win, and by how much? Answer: 0.600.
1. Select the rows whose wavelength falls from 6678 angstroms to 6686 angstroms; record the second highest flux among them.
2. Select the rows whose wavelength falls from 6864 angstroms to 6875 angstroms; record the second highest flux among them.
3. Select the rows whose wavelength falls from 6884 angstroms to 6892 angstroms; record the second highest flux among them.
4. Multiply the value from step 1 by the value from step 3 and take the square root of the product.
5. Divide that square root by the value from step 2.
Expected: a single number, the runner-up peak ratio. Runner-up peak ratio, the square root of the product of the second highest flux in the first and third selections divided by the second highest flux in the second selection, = 0.99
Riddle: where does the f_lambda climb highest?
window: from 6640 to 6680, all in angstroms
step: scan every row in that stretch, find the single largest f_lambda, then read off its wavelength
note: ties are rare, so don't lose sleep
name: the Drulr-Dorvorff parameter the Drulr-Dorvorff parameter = 6657.62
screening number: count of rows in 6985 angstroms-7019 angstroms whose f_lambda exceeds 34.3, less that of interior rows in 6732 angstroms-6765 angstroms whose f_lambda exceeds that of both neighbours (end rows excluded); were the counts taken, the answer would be 3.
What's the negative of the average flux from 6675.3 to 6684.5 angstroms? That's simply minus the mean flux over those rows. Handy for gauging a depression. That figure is -33.9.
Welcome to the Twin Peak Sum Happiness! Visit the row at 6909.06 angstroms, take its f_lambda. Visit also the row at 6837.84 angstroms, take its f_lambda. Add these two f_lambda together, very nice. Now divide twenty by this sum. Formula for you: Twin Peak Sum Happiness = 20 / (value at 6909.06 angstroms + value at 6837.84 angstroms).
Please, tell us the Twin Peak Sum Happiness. 0.299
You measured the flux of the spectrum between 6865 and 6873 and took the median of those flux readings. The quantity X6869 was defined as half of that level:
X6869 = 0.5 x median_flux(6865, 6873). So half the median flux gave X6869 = 17.0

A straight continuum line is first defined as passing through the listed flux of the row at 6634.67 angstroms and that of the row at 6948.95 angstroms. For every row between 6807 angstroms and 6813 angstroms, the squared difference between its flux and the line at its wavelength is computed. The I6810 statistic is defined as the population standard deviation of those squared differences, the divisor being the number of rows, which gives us 5.1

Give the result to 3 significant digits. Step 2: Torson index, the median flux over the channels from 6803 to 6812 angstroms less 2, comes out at 29.0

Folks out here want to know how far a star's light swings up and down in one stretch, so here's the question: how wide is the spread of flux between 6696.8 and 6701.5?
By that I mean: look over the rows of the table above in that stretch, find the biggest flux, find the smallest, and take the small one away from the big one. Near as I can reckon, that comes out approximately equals 1.2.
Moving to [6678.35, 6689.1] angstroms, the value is 2.3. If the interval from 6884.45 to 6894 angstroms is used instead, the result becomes 4.8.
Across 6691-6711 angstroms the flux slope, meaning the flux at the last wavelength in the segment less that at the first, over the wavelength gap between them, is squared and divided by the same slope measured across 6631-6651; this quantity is -0.10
